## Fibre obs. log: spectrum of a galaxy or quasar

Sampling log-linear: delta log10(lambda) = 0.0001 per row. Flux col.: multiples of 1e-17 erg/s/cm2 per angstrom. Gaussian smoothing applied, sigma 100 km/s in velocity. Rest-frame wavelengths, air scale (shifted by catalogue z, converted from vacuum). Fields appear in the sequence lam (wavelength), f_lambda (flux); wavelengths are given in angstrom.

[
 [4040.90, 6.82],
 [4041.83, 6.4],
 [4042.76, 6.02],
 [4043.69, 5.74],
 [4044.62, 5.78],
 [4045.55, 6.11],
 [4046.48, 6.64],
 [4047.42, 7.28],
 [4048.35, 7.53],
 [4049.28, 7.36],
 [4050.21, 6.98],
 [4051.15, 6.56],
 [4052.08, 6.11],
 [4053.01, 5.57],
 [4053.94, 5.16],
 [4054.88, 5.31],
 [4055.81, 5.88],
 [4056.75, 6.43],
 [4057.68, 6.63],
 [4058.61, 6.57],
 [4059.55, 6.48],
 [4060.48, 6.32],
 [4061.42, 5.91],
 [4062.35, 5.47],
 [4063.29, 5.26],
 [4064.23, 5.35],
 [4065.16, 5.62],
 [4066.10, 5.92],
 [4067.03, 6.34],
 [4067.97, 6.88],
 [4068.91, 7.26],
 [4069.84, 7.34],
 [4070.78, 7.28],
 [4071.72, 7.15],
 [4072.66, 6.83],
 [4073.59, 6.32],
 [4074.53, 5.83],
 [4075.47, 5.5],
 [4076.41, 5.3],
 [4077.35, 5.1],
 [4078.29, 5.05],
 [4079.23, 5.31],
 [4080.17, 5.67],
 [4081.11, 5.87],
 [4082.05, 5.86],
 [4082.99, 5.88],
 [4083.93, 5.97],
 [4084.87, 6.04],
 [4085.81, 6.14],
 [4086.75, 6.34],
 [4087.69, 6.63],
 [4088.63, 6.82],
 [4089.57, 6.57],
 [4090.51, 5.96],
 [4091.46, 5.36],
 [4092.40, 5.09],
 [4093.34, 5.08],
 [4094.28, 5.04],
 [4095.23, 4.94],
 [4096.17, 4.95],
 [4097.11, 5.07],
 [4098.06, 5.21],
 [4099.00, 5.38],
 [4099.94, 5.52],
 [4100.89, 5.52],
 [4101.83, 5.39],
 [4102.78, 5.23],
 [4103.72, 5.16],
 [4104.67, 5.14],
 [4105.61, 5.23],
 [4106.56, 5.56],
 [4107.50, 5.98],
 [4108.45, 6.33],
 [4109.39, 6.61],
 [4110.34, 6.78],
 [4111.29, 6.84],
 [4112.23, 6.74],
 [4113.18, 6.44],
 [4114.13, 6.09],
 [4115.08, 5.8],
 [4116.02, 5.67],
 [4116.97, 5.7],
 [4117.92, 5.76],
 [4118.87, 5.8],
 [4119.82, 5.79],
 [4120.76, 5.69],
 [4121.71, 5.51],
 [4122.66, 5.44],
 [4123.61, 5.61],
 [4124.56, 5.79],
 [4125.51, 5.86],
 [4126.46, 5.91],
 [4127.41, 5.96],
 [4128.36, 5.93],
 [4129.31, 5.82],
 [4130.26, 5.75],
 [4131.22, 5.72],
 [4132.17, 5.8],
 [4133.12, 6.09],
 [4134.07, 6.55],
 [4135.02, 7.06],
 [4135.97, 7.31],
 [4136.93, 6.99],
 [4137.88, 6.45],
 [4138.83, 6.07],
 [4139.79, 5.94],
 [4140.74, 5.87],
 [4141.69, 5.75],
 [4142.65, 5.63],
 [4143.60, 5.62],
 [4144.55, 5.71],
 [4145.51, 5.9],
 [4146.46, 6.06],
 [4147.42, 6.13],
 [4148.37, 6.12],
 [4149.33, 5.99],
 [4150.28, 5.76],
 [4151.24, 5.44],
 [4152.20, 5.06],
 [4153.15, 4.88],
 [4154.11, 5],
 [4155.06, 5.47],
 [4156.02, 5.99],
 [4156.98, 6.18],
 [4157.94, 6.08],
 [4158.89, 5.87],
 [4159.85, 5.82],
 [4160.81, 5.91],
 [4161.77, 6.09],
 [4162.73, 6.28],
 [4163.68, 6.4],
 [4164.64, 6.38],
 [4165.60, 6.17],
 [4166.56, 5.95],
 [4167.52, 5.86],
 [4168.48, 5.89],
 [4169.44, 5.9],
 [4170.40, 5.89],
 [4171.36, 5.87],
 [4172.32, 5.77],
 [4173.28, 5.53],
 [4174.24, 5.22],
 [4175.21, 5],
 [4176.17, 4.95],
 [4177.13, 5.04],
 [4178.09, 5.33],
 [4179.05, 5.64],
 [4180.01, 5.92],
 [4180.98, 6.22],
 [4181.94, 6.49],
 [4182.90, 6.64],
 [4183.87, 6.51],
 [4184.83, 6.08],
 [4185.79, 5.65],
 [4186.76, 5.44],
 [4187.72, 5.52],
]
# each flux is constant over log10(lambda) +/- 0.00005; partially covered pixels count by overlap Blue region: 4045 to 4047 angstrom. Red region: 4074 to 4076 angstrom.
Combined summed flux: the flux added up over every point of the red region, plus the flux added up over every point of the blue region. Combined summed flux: 24.1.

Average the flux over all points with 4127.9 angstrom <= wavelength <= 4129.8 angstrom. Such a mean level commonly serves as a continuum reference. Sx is 5.88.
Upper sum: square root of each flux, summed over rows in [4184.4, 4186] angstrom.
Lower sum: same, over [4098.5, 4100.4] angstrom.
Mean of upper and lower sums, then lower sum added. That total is 9.4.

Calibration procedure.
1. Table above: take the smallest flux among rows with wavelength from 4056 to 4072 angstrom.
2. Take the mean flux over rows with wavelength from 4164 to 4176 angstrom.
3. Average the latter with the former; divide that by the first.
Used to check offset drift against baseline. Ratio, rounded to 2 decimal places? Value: 1.05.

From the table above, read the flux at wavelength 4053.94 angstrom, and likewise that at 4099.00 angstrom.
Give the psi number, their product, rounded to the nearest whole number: 28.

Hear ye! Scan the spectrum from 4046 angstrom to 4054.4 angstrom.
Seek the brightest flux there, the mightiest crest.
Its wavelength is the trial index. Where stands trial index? 4048.35 angstrom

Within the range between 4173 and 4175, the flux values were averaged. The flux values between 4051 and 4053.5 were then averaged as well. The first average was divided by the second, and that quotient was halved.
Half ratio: 0.44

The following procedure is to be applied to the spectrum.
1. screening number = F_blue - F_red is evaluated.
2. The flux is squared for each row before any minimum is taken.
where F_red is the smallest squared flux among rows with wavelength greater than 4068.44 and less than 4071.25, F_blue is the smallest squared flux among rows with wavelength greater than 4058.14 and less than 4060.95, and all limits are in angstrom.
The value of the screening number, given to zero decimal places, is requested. -13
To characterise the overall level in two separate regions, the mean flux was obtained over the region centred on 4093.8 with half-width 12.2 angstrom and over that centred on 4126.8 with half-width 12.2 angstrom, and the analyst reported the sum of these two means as 11.59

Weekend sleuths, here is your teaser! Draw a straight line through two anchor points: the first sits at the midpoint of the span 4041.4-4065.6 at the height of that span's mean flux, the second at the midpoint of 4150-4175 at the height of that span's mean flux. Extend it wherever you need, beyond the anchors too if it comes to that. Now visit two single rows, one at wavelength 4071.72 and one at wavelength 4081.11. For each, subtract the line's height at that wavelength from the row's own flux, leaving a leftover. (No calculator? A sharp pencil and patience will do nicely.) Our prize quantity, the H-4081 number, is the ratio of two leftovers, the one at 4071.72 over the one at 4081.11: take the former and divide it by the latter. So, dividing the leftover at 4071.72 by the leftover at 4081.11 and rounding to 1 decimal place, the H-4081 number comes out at -5.1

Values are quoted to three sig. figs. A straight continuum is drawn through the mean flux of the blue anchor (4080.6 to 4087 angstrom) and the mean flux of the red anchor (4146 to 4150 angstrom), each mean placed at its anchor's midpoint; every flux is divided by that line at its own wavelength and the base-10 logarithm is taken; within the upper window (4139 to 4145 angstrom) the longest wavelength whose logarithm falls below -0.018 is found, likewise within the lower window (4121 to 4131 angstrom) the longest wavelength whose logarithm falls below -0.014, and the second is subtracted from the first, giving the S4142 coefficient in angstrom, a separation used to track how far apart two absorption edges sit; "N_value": 14.3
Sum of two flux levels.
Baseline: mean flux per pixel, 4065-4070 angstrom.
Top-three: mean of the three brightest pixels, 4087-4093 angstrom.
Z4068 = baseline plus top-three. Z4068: 13.2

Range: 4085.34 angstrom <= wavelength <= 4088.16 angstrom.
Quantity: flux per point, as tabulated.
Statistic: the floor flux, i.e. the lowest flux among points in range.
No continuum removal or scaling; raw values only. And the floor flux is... 6.14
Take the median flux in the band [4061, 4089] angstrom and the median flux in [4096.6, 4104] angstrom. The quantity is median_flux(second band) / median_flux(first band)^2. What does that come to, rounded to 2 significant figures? 0.15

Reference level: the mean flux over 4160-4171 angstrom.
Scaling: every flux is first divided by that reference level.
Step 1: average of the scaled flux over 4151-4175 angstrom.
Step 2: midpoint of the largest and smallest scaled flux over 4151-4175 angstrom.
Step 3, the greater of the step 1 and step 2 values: 0.96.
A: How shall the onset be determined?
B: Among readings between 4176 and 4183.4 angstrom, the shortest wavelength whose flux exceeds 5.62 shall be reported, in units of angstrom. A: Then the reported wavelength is 4179.05 angstrom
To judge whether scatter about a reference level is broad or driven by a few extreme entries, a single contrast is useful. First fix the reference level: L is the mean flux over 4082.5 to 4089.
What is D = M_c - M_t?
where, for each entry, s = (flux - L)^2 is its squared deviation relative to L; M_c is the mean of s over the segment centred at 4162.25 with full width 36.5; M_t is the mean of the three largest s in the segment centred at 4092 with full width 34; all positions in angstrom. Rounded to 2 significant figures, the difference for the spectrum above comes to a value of -1.2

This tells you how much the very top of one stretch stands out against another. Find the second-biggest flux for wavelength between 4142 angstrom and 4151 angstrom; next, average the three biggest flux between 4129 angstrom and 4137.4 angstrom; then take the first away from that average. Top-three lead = 1.00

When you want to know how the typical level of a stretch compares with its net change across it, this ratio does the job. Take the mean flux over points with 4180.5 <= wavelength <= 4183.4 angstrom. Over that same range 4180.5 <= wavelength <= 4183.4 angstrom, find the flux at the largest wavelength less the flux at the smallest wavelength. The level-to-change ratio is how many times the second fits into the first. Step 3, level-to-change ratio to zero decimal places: 15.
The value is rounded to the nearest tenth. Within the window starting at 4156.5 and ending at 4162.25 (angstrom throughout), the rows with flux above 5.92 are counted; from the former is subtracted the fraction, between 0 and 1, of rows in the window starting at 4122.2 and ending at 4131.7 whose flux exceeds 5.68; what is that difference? 2.2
